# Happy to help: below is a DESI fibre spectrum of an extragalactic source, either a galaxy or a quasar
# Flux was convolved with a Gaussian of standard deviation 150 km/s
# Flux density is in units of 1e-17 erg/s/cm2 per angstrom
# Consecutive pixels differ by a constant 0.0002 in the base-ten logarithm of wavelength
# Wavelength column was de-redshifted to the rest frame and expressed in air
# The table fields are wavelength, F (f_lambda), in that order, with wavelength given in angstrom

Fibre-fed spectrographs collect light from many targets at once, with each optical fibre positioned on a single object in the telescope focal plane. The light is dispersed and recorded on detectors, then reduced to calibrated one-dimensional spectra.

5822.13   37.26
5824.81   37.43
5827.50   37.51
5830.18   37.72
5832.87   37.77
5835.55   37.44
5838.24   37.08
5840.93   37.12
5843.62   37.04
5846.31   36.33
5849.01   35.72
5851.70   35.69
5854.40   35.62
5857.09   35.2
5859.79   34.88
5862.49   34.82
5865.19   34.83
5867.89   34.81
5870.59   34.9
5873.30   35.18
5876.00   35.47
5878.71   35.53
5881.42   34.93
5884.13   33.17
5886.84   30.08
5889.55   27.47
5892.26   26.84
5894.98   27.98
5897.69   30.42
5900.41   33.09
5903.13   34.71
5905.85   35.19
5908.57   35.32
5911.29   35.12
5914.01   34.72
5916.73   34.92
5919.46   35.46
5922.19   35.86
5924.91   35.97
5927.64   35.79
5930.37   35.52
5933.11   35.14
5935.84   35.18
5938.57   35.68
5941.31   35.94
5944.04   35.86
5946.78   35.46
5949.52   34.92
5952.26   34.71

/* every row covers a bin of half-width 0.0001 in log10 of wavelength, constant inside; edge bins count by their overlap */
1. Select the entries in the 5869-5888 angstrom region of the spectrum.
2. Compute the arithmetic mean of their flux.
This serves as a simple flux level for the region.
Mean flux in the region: 34.2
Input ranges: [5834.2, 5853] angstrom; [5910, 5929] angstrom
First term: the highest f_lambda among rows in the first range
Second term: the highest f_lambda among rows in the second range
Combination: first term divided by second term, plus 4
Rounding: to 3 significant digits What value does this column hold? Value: 5.04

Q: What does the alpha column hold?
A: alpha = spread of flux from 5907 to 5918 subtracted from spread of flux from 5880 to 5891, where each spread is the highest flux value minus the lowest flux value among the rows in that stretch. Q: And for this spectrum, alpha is 6.9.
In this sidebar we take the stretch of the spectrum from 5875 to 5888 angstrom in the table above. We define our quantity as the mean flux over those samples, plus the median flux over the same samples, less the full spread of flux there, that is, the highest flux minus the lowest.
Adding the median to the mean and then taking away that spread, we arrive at 63.3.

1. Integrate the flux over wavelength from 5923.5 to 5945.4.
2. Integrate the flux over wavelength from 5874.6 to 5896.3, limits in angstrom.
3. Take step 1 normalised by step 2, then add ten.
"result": 11.1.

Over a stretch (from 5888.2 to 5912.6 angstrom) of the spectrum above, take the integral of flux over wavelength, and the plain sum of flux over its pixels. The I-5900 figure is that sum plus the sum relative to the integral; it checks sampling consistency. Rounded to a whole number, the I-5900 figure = 287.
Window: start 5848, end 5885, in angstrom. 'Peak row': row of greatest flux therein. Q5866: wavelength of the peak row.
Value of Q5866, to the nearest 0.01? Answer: 5849.01 angstrom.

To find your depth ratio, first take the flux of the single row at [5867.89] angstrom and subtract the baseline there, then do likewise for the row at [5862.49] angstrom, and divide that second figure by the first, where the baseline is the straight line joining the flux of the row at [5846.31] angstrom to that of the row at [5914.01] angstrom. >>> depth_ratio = 1.1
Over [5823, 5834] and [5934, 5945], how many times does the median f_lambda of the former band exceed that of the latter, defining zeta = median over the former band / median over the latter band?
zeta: 1.05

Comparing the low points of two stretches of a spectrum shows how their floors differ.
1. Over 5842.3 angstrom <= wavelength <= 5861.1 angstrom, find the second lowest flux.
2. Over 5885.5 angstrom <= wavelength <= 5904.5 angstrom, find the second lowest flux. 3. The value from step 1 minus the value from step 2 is 7.7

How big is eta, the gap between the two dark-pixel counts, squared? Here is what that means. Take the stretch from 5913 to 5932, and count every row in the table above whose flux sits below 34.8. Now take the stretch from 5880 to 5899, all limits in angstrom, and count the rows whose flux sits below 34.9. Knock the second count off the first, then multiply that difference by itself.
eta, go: 25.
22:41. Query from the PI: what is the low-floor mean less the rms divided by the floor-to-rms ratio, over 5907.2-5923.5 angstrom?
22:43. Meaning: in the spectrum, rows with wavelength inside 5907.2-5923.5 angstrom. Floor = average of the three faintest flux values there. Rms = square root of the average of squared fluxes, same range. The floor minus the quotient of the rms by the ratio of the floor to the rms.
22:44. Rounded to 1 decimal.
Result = -0.6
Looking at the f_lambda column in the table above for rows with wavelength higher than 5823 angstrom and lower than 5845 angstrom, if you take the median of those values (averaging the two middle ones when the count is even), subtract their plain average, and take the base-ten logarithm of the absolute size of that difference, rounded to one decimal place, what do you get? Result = -1.3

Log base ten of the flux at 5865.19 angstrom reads 1.542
